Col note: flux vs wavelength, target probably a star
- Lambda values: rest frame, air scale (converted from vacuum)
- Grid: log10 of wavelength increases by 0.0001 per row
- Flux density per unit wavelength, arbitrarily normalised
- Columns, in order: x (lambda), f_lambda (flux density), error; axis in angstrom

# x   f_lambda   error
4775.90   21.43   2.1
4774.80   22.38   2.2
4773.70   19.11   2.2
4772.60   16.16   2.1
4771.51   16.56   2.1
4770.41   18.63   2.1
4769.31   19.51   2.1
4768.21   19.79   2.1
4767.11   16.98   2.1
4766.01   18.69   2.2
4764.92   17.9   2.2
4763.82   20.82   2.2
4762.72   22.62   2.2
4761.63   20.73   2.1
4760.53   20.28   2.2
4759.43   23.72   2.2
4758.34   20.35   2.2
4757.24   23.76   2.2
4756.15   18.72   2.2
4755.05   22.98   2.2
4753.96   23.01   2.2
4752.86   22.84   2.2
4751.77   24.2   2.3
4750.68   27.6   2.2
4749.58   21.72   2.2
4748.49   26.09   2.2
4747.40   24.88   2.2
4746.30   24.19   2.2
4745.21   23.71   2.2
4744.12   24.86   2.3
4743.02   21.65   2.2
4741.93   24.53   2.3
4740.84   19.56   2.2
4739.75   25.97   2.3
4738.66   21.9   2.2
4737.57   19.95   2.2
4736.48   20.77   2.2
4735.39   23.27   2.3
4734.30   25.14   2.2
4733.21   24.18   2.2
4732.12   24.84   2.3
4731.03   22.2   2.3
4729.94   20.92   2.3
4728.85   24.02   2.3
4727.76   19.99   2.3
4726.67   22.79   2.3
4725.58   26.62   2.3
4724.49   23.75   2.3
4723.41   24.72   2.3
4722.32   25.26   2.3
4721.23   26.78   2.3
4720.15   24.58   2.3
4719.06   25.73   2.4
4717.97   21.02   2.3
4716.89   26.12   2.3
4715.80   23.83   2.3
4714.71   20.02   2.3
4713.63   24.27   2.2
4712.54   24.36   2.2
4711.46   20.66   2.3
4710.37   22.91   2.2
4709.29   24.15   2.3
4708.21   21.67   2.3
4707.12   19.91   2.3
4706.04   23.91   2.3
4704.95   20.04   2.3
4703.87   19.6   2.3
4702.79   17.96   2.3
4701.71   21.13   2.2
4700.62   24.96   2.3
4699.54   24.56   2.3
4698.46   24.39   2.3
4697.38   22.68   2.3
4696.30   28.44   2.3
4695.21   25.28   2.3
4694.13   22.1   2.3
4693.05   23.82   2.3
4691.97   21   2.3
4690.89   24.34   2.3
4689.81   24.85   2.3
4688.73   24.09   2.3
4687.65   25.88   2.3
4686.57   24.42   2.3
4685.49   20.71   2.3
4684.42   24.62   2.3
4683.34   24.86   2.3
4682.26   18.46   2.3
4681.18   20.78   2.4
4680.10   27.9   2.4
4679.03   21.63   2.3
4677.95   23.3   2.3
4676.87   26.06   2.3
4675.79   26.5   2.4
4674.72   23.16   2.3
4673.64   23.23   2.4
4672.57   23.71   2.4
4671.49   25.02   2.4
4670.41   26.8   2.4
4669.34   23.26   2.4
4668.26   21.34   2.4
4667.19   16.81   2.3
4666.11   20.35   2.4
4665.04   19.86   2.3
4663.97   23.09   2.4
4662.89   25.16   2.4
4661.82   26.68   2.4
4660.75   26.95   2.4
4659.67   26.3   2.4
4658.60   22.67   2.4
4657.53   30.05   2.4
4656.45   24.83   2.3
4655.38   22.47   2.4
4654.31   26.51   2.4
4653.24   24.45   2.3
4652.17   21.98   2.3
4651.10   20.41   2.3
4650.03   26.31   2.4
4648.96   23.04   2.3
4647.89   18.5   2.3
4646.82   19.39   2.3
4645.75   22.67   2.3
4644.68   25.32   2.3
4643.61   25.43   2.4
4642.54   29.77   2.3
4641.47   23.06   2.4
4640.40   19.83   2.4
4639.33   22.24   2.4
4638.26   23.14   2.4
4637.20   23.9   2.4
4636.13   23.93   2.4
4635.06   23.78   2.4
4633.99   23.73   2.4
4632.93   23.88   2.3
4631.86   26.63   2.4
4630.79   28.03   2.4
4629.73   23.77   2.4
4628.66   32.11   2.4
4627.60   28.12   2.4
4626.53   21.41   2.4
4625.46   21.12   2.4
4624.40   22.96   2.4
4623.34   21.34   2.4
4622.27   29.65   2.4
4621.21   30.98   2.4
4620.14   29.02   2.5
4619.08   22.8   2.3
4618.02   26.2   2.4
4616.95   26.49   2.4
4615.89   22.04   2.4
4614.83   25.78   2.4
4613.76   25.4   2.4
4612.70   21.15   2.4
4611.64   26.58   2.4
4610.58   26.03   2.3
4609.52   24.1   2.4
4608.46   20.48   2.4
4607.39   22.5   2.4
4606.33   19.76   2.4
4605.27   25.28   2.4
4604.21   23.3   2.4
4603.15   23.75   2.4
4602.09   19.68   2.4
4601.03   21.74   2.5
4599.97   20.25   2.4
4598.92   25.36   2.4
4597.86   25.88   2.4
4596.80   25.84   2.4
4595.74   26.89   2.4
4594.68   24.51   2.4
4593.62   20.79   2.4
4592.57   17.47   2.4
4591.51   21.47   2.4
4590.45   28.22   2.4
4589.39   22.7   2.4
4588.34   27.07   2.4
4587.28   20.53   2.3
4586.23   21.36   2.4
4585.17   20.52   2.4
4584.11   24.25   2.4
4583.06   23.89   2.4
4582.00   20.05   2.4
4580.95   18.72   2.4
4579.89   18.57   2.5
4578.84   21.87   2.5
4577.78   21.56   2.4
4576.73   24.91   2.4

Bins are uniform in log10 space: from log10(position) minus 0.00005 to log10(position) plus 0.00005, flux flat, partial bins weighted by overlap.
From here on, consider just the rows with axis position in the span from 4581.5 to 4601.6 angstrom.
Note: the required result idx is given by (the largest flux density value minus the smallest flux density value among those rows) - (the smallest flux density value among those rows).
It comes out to -6.7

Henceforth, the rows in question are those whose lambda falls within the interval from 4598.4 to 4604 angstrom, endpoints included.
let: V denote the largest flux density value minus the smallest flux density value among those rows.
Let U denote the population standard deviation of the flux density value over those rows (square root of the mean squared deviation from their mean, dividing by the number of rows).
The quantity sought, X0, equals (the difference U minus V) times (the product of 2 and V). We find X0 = -40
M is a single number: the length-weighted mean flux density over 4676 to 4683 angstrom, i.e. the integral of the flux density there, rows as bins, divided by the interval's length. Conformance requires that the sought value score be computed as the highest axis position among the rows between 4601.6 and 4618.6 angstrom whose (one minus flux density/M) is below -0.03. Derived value 4618.02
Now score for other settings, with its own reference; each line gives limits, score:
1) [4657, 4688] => 4687.65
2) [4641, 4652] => 4650.03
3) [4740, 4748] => 4747.40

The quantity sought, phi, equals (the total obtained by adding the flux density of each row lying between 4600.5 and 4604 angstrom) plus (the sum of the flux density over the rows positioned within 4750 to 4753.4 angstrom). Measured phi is 140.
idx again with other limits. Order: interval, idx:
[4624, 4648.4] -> -4.9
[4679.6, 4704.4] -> -7.5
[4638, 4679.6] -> -3.6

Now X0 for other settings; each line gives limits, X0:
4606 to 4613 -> -59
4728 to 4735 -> -23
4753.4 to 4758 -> -31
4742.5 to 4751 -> -48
